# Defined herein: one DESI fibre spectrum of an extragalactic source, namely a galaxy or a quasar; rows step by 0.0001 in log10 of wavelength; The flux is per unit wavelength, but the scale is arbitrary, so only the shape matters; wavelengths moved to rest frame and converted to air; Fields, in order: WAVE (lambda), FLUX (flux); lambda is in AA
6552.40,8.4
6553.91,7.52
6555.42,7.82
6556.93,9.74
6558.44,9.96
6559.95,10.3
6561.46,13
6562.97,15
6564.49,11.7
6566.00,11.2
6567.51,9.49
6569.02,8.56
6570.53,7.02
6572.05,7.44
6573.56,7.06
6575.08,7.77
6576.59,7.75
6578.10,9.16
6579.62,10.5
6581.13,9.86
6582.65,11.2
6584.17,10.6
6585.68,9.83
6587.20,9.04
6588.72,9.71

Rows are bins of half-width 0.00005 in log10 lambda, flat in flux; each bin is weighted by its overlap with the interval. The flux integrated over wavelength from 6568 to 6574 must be 46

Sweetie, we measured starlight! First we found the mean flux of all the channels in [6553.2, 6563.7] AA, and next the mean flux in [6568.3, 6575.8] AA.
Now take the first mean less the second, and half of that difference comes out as 1.5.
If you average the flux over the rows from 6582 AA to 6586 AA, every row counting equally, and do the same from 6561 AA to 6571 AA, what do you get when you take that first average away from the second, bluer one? 0.3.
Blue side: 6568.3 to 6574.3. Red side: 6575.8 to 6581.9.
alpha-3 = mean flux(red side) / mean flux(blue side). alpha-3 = 1.24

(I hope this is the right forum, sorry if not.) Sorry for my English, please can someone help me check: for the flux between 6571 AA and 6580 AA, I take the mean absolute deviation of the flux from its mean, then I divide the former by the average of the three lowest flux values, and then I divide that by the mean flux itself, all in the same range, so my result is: 0.017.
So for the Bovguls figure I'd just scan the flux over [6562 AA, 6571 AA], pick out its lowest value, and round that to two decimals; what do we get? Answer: 7.02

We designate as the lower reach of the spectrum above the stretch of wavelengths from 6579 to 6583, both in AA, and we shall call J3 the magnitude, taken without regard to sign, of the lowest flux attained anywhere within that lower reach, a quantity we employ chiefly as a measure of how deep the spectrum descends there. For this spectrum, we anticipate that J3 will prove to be 9.9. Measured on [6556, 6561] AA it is 9.7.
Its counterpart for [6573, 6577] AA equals 7.1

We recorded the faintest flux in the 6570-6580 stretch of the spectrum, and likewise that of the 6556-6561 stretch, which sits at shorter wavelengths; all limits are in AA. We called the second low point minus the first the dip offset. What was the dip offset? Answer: 2.7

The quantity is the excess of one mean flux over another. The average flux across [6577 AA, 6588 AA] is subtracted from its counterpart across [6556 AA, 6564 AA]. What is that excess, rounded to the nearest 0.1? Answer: 1.6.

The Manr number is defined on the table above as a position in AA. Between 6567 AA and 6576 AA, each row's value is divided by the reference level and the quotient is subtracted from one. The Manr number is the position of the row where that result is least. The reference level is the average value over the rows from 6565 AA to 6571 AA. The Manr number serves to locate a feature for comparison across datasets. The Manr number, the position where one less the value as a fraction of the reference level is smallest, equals 6567.51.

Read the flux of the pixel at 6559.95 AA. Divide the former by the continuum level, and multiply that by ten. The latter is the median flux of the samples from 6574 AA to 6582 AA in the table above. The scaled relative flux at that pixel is 11.2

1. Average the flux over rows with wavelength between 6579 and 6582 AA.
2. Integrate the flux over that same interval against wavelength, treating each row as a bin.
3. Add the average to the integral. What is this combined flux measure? 41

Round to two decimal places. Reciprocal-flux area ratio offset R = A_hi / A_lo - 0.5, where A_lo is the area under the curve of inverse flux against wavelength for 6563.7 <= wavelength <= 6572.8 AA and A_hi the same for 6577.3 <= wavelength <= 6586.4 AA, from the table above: 0.38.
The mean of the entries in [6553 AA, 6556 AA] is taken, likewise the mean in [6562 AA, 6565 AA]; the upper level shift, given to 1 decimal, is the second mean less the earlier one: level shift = 5.7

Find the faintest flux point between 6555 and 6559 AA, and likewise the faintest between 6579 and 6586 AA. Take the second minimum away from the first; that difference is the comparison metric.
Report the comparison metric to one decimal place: -2.0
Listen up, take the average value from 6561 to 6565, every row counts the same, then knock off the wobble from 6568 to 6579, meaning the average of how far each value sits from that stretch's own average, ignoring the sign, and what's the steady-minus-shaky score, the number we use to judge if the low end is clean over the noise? 13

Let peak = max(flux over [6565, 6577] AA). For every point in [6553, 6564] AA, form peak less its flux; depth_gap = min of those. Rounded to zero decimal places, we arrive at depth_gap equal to -4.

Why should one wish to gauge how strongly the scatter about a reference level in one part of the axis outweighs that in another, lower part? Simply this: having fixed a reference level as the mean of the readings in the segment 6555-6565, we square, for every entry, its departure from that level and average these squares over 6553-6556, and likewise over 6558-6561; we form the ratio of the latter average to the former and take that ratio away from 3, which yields 2.9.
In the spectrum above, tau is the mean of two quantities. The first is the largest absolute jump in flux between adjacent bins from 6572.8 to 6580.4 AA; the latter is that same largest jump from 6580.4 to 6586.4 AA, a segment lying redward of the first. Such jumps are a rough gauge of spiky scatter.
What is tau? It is 1.4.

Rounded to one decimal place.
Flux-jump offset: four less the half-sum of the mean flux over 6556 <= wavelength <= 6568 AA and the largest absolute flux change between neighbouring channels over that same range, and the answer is -3.3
